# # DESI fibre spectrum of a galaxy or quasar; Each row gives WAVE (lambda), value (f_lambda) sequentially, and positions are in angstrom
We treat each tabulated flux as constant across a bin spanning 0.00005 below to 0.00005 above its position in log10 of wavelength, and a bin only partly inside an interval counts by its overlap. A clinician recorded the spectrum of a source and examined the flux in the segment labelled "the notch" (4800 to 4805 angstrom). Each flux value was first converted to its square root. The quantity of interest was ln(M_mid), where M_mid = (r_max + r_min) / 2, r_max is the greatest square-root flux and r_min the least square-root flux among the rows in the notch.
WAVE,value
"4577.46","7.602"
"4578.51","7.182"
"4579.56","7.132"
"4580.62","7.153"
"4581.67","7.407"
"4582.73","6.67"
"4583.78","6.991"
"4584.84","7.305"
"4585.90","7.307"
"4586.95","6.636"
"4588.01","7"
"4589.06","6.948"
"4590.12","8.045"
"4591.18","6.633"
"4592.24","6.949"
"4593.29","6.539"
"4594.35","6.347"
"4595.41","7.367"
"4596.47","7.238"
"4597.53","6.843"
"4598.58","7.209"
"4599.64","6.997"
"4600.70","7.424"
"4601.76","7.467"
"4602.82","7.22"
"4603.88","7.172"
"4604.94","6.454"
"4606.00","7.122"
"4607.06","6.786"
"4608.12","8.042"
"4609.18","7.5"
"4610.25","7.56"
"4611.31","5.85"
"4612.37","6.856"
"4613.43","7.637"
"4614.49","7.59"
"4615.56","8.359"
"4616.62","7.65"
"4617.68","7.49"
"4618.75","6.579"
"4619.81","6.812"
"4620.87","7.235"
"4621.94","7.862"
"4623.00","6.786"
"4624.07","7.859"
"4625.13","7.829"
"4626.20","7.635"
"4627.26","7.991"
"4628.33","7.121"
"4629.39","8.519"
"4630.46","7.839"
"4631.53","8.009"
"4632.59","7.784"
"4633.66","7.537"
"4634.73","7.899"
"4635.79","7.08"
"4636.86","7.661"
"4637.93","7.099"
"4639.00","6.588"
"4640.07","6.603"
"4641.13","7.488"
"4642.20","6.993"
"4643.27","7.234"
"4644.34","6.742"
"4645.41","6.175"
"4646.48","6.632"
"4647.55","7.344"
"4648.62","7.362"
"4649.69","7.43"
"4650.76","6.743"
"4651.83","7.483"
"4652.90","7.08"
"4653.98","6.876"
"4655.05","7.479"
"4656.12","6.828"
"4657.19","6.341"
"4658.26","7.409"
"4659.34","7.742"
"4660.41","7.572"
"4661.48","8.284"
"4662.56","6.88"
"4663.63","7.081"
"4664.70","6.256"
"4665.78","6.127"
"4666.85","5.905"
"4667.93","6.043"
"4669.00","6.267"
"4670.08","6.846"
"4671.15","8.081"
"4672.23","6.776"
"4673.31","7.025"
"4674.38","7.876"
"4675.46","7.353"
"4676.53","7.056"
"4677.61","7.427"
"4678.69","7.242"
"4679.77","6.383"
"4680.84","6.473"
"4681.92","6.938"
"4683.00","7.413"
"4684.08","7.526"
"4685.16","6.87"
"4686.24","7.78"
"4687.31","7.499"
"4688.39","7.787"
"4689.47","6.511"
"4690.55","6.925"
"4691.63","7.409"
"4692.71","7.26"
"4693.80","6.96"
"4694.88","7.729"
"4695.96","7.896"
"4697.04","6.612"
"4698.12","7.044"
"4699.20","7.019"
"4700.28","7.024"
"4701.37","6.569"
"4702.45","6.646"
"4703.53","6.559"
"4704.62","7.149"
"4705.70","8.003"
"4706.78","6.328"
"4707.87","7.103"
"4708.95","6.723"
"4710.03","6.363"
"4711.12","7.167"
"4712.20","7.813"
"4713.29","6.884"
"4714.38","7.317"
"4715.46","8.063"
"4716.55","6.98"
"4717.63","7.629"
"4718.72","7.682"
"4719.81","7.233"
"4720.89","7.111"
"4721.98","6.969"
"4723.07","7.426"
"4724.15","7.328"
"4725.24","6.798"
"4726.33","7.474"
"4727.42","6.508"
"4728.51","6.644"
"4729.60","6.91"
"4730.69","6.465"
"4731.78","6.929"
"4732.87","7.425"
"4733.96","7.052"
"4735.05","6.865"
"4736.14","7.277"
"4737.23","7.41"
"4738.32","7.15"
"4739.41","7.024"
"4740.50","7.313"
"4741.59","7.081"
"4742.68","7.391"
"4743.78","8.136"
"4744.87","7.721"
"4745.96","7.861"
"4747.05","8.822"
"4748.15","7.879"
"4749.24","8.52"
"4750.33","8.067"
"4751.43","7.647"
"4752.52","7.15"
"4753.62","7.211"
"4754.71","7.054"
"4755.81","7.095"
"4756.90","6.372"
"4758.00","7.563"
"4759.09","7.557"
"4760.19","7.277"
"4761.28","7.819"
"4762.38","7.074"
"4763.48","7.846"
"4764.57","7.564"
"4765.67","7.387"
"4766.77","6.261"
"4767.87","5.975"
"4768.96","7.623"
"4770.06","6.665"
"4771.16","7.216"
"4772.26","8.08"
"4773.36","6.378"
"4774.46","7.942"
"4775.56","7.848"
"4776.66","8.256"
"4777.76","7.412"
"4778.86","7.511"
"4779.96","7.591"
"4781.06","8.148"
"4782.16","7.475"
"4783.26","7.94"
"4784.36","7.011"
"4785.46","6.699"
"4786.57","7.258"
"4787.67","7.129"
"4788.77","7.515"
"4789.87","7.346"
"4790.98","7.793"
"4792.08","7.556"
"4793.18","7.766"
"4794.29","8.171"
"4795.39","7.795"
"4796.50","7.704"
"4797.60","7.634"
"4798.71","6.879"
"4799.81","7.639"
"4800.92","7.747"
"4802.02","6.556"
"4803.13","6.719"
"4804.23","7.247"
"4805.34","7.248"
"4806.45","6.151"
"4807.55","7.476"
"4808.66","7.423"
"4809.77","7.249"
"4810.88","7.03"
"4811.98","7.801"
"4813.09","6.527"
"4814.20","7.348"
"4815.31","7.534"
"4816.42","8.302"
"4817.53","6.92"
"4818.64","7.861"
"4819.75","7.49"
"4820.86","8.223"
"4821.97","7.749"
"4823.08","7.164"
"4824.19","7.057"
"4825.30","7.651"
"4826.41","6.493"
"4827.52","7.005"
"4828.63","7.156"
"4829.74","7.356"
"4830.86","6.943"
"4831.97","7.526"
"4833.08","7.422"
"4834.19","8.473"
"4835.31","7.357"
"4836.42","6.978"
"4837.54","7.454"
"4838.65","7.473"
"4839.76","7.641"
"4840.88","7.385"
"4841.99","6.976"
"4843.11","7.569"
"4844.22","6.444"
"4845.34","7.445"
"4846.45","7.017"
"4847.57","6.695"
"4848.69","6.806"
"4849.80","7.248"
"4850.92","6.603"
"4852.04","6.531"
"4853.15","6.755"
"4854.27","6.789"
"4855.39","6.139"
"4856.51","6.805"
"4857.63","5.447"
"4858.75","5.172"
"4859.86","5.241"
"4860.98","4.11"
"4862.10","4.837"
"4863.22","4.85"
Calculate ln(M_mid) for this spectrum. 0.98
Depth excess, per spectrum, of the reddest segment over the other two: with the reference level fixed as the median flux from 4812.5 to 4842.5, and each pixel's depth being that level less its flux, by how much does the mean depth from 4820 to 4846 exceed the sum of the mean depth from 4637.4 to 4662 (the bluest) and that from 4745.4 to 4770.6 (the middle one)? -0.22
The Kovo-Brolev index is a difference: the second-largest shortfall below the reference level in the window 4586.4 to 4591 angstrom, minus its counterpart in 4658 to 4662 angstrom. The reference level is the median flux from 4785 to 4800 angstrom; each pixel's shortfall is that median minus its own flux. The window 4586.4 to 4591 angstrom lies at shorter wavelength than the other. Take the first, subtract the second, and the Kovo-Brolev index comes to 0.62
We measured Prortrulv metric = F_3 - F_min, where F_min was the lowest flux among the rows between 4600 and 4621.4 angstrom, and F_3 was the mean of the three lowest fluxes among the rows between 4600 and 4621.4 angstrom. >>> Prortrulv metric 0.44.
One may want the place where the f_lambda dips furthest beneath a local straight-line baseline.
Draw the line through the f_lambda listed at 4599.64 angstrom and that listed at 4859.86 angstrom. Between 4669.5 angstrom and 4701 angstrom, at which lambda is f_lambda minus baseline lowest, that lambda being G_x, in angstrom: 4679.77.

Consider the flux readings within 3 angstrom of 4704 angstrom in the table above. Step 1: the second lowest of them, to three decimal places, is 6.559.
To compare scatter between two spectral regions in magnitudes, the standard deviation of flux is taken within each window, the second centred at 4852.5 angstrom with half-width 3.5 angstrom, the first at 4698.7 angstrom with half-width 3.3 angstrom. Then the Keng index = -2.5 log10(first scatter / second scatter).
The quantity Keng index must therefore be -0.29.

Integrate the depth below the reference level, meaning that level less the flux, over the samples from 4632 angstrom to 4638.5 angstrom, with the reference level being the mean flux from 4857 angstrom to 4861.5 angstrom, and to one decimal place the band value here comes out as -16.1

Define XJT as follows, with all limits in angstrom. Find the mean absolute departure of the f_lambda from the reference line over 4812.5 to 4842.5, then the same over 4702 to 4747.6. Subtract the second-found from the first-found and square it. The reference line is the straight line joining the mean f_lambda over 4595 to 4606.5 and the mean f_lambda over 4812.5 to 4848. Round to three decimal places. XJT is 0.002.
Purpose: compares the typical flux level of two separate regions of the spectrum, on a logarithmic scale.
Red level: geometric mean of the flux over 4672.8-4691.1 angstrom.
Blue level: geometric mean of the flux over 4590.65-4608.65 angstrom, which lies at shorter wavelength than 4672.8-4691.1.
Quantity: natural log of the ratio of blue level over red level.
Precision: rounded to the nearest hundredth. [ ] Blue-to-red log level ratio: -0.02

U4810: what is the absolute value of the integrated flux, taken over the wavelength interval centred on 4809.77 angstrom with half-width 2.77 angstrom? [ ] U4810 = 41.0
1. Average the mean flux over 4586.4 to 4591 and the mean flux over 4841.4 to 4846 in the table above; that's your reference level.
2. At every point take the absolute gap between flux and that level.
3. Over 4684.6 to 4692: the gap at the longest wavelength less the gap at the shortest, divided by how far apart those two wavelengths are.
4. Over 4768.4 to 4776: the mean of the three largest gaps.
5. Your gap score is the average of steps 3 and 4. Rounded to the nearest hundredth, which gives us 0.42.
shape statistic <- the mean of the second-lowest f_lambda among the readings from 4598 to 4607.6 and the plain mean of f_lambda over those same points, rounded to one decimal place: 6.9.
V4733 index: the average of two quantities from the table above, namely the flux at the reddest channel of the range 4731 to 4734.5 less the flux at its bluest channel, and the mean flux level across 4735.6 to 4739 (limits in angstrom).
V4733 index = 3.70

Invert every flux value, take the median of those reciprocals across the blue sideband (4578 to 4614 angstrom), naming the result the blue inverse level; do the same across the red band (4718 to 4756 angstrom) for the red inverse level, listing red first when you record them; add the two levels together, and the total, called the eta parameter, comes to 0.278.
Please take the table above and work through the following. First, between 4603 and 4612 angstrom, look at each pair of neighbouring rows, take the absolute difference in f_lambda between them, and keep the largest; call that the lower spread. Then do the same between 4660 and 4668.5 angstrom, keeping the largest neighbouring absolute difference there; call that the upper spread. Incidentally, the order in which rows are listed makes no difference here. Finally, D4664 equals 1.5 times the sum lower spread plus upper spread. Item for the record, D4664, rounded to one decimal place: 4.7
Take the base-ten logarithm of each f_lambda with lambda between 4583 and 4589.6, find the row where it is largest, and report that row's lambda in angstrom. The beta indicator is 4585.90 angstrom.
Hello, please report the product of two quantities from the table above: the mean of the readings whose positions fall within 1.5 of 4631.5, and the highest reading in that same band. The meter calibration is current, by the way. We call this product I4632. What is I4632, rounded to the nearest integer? 63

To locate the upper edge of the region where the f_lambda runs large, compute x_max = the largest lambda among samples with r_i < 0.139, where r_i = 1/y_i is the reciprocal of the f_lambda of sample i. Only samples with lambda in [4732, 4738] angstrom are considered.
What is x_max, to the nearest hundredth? 4737.23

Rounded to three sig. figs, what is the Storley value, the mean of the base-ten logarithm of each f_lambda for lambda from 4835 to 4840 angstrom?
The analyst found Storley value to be 0.868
